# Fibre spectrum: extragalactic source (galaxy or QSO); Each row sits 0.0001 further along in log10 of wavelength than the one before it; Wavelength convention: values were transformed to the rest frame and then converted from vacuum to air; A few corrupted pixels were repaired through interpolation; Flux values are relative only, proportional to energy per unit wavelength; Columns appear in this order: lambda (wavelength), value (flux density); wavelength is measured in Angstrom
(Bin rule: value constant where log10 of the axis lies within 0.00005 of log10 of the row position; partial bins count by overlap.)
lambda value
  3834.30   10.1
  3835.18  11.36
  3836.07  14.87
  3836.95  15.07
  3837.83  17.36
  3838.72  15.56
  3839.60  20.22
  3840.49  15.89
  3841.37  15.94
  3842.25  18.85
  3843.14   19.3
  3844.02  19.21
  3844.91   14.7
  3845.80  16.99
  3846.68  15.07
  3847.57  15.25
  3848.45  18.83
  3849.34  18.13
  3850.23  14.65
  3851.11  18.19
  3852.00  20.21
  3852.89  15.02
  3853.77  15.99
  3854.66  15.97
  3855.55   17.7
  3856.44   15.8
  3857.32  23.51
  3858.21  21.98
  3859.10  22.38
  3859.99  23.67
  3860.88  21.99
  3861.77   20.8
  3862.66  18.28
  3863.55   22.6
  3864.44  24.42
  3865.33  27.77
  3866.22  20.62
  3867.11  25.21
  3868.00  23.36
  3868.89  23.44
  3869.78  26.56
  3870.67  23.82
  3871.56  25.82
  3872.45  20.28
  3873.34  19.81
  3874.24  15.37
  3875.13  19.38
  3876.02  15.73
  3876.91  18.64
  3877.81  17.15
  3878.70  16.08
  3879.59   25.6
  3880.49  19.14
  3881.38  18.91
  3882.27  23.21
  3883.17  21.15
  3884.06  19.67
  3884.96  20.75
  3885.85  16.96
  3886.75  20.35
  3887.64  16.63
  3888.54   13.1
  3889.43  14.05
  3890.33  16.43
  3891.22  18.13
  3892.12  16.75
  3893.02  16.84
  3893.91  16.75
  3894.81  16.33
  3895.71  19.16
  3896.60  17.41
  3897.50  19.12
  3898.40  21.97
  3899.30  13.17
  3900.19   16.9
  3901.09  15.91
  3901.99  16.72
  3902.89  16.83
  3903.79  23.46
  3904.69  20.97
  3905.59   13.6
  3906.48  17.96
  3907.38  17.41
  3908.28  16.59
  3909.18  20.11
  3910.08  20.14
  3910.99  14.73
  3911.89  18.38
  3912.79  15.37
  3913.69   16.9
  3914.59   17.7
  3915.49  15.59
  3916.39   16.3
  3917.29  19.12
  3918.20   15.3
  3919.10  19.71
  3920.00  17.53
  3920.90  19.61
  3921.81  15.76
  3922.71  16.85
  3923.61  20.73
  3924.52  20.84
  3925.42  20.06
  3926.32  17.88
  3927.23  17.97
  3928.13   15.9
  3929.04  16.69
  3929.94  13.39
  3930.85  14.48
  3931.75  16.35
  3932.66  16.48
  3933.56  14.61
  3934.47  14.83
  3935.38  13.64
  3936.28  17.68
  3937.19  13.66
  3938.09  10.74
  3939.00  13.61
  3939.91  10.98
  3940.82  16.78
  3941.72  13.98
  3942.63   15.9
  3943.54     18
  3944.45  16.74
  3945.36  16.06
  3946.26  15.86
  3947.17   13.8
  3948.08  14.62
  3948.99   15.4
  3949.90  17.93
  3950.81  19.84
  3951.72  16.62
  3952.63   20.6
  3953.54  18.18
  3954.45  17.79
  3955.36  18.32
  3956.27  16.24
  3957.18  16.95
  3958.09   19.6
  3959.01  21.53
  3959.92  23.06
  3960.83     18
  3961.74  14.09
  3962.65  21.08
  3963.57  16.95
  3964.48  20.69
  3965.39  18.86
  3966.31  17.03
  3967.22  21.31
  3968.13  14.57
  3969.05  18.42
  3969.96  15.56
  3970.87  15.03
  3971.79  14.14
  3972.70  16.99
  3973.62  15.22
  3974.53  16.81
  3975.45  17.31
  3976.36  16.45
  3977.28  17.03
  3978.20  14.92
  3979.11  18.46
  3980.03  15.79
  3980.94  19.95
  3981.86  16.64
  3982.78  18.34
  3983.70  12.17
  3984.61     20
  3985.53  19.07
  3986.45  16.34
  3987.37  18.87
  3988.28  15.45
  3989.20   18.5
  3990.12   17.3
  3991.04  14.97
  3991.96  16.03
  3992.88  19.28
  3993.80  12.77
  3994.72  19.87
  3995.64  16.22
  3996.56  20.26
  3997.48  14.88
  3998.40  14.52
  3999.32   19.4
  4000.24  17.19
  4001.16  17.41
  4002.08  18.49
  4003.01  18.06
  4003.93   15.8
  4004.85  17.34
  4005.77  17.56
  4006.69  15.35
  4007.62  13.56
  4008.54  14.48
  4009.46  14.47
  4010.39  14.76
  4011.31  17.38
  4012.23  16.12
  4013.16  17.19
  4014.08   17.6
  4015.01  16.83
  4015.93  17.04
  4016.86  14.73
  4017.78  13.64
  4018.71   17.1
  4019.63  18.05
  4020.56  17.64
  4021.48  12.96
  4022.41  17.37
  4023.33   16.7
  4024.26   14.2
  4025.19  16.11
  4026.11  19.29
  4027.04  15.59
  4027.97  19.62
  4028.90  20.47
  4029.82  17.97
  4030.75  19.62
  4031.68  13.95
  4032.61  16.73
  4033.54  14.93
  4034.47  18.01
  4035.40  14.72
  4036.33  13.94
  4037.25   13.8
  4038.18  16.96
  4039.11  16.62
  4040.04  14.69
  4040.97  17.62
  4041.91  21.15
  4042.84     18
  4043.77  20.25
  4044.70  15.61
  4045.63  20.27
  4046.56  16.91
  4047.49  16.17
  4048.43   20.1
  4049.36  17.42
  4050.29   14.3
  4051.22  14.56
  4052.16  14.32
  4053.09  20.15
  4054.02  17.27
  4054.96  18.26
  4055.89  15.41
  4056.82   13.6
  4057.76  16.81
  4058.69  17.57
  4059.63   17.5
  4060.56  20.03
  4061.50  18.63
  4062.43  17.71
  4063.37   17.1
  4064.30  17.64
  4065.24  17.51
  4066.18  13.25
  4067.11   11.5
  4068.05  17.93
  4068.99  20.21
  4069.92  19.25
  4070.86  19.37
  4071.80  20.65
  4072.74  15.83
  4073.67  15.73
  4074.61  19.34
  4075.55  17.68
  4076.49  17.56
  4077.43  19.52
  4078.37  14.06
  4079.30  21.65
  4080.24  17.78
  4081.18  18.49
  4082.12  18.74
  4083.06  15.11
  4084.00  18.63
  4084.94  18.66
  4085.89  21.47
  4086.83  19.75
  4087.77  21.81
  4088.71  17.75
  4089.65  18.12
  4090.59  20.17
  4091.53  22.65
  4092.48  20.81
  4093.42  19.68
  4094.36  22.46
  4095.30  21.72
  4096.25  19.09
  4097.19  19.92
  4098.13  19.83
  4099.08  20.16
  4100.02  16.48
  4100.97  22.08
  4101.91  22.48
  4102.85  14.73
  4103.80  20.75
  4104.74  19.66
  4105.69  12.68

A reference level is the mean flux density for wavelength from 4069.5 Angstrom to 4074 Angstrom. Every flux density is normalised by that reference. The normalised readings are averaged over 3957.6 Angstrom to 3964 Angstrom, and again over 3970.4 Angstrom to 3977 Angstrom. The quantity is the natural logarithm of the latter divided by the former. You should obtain -0.18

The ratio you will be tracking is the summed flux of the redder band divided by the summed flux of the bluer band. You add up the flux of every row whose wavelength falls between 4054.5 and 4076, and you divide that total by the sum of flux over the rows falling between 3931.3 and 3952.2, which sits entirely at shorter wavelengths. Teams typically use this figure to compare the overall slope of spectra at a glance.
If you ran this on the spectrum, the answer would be 1.13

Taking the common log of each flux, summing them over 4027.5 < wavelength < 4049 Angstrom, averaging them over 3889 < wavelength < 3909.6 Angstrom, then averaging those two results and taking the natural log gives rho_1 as 2.70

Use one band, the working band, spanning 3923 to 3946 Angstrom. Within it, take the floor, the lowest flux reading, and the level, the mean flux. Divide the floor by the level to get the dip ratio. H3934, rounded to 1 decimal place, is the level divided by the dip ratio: 23.6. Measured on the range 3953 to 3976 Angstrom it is 22.4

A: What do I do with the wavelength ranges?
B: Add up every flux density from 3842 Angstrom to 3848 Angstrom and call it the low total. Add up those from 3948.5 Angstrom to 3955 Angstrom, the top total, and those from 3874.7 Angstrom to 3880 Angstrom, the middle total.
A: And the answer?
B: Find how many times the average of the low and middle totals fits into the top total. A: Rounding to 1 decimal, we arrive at 1.1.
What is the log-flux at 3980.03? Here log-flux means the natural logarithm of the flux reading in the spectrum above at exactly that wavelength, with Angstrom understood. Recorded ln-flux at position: 2.76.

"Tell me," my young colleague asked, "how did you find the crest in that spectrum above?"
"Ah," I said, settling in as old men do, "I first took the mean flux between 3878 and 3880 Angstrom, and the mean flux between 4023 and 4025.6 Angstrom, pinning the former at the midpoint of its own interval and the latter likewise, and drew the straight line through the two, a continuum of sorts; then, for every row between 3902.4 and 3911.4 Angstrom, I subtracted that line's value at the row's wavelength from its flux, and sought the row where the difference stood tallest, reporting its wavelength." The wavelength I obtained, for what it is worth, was 3903.79 Angstrom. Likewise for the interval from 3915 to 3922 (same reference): 3919.10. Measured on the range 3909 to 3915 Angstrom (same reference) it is 3910.08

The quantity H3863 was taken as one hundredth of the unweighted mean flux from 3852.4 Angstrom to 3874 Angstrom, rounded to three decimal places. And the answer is 0.215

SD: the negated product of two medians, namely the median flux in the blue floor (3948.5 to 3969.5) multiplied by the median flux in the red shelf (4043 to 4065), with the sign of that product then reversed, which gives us -317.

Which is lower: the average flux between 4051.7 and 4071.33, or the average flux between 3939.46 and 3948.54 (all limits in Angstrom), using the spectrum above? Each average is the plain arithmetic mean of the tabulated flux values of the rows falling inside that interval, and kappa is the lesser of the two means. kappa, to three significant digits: 15.3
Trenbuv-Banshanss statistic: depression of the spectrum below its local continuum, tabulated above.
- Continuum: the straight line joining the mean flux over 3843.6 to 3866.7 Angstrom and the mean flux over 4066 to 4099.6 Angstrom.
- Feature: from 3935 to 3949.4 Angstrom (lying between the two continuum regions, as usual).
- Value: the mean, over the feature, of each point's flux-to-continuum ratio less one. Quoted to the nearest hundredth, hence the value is -0.22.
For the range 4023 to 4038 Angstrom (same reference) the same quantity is -0.12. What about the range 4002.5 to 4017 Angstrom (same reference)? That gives -0.15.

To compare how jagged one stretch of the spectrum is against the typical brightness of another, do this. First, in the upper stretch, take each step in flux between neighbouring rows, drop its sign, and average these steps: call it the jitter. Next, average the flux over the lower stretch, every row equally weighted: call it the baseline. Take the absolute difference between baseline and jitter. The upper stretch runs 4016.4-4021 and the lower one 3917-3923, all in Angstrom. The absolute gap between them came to 16.2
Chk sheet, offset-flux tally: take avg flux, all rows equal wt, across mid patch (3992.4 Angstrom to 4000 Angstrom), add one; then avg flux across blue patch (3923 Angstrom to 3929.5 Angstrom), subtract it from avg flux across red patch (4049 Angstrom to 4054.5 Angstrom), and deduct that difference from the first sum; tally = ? 20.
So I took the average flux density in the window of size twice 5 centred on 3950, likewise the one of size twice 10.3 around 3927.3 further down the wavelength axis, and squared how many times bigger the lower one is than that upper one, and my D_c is 0.99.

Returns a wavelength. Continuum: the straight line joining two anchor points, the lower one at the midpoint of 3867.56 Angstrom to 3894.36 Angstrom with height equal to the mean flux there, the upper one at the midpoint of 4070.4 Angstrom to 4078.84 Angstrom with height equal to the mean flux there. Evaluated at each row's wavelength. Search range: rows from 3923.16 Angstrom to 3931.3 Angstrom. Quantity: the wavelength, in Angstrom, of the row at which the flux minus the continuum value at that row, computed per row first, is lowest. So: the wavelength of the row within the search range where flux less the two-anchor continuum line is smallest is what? 3929.94 Angstrom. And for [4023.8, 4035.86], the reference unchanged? 4031.68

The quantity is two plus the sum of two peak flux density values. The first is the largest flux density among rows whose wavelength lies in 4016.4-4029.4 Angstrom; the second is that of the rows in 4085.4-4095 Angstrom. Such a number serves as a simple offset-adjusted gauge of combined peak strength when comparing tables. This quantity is 45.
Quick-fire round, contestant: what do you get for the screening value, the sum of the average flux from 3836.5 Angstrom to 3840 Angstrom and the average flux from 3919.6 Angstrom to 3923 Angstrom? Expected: 34.5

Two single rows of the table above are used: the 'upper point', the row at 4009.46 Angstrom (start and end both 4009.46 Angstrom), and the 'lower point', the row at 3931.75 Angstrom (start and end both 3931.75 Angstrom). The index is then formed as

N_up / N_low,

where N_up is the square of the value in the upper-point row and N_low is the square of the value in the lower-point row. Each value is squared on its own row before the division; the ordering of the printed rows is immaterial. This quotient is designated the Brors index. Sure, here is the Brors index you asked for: 0.78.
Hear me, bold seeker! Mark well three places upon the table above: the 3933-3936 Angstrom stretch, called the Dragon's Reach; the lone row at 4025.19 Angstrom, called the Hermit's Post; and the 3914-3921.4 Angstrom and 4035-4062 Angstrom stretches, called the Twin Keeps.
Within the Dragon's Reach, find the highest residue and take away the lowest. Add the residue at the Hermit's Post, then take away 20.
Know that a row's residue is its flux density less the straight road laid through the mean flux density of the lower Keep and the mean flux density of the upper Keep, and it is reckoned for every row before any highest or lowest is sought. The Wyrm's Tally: -19.8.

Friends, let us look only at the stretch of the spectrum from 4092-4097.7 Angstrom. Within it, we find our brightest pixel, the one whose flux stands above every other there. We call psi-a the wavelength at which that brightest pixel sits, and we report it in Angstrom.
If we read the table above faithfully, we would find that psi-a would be 4094.36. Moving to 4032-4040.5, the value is 4034.47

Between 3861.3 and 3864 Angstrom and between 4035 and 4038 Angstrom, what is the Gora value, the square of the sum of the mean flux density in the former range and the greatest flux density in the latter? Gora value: 1245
